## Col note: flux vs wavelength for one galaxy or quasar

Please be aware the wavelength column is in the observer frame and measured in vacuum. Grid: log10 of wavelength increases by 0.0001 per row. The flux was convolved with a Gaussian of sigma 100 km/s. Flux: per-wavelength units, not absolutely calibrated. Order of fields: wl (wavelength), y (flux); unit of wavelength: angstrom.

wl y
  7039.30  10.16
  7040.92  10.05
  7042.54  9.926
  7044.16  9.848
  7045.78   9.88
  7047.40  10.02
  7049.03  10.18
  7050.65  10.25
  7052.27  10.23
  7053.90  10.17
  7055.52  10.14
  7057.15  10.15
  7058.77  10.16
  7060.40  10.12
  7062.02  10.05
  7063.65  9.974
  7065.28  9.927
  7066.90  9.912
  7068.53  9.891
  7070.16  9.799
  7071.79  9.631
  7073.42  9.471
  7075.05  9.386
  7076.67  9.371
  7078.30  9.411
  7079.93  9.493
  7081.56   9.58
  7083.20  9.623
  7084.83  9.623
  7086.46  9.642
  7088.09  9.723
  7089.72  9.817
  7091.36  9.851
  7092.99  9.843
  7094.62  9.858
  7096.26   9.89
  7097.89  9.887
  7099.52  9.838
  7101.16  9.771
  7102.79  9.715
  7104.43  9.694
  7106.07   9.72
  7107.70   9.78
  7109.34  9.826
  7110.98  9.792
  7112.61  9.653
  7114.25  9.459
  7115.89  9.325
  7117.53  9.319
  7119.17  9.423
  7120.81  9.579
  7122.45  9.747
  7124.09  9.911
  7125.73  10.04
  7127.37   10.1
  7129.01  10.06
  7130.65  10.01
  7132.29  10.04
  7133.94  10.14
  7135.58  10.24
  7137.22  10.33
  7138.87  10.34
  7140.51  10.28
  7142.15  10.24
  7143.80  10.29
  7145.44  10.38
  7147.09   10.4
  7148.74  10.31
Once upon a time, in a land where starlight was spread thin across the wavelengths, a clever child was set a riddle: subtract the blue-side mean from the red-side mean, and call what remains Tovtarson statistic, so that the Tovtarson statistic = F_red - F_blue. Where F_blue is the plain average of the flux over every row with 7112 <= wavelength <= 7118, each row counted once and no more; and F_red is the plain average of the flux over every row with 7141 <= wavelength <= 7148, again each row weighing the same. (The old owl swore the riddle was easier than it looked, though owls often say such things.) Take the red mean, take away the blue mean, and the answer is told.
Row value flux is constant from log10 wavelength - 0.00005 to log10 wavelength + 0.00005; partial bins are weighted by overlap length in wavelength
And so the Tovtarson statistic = 0.89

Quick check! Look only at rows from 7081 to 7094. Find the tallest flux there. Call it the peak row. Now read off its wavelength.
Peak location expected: 7091.36 angstrom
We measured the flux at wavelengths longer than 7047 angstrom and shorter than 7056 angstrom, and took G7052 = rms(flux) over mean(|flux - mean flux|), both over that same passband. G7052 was 179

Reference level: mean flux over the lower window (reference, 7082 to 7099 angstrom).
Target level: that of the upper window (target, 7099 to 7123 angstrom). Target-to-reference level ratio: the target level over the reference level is 0.99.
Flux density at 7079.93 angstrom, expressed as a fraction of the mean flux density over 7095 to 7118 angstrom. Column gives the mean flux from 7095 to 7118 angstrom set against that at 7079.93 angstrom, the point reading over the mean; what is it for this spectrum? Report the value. 0.98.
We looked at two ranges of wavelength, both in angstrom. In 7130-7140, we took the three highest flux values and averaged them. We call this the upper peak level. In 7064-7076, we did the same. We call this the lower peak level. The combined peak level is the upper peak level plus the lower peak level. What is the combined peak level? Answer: 20.2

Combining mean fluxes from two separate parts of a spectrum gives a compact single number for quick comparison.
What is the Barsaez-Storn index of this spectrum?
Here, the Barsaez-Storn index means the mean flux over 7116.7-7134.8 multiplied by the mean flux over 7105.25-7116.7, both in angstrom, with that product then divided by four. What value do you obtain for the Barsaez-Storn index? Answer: 23.8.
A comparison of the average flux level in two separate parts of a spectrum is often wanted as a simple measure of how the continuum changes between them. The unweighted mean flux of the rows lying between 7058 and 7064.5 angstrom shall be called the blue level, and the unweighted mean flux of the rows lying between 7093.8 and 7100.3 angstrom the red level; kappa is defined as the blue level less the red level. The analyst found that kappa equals 0.2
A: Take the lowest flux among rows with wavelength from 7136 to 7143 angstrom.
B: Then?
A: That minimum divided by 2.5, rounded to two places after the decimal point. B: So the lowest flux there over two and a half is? 4.10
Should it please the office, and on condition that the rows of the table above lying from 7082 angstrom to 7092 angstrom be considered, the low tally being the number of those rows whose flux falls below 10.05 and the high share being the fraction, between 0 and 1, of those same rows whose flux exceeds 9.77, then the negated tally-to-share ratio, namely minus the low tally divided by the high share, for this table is -18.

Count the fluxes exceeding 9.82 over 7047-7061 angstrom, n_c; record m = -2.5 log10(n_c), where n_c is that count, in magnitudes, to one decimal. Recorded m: -2.4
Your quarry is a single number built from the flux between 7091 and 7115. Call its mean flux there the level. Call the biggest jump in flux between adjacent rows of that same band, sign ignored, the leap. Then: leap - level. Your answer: -9.6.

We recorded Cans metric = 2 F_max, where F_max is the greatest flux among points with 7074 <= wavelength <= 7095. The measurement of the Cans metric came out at 19.7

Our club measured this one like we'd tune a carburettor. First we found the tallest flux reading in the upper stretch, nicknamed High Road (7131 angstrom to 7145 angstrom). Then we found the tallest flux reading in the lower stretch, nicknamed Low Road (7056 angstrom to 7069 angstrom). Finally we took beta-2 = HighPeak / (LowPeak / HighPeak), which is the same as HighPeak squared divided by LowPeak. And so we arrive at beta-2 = 10.52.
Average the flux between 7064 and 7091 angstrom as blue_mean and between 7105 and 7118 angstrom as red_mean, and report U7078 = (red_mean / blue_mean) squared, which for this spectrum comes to 0.99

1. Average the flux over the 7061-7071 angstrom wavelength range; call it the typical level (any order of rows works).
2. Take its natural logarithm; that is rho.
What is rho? 2.295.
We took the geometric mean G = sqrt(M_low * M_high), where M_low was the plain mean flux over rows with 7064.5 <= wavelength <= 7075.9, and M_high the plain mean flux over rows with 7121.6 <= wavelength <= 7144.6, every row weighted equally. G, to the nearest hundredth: 9.92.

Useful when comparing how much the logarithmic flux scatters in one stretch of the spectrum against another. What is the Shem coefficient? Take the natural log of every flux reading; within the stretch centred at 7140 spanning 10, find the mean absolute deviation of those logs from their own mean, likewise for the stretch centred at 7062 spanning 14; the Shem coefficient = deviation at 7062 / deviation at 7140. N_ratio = 3.0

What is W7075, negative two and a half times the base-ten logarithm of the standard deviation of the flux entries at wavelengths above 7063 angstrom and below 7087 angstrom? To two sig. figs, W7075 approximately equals 1.7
